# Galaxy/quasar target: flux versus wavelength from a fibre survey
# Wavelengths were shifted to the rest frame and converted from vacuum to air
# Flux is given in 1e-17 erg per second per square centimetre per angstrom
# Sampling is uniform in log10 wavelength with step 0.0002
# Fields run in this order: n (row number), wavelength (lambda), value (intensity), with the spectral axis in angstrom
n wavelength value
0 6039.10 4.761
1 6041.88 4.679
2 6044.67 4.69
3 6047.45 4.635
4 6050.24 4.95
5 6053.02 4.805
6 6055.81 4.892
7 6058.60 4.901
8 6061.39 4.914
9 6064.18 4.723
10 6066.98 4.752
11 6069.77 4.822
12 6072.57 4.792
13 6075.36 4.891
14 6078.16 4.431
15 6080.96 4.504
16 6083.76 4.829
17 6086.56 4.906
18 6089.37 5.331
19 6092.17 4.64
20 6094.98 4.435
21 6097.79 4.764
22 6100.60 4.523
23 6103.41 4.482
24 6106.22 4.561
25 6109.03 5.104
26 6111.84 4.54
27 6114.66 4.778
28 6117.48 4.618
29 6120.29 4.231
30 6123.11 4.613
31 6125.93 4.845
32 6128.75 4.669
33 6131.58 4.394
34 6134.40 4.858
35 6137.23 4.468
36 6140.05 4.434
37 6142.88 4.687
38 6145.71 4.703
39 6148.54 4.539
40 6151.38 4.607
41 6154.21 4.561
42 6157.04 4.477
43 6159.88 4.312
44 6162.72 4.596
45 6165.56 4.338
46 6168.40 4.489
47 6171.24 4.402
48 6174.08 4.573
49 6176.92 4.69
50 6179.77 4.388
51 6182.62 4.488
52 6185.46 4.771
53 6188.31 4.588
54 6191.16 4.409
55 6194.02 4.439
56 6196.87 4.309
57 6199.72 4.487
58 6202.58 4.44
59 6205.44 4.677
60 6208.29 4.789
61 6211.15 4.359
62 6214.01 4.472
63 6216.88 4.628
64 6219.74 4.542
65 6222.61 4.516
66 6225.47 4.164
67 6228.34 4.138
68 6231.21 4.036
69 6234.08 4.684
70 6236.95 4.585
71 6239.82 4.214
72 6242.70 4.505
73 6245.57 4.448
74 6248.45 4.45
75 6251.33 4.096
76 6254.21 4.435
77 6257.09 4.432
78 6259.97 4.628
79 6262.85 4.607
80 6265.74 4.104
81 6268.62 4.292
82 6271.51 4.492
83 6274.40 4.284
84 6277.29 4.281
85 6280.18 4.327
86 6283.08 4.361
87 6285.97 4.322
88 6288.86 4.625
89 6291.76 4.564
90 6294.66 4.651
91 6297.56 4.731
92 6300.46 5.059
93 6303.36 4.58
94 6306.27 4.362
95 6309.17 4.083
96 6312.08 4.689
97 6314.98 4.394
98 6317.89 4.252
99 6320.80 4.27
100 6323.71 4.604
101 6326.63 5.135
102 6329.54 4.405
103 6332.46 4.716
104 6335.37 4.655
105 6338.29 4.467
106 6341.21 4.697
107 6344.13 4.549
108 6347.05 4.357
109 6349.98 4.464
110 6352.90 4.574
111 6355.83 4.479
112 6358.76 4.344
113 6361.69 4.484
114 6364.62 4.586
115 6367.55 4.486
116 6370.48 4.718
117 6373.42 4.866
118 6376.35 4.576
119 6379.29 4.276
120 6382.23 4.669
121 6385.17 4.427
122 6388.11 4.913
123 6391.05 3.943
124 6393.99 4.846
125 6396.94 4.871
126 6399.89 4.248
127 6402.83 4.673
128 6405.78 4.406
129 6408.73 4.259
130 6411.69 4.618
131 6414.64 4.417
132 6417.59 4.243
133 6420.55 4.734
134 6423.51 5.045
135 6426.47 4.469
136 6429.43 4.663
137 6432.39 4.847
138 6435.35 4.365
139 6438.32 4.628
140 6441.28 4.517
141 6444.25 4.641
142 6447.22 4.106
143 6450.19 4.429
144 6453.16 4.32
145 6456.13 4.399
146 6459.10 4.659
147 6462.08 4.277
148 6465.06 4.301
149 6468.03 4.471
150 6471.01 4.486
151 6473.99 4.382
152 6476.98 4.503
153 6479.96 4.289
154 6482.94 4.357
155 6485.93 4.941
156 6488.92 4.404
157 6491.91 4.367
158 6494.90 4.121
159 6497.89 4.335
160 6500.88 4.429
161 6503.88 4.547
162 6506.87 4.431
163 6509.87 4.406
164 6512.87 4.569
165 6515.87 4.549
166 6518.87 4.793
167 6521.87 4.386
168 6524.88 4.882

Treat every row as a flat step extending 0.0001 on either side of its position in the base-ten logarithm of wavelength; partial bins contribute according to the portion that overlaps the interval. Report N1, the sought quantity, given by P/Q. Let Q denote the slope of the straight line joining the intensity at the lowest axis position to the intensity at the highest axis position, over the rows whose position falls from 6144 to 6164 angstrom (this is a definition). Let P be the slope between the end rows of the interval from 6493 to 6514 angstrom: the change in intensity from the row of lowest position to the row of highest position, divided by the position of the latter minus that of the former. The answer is -4.0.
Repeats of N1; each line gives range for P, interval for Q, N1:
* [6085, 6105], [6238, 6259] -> -2.0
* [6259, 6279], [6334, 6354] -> 4.3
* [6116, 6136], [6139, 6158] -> 5.6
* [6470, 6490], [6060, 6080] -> 0.2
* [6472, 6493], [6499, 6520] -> 0.0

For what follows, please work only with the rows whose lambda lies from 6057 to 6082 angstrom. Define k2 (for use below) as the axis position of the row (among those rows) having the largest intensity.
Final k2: 6061.39 angstrom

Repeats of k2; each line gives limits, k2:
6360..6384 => 6373.42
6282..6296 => 6294.66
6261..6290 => 6288.86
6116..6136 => 6134.40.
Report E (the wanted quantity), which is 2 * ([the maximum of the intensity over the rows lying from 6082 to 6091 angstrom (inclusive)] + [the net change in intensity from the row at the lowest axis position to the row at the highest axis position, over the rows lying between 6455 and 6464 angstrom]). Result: 10.4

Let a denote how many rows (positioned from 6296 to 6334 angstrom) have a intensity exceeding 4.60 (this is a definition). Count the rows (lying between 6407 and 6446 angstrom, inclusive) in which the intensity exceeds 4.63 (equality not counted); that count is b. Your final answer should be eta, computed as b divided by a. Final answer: 0.8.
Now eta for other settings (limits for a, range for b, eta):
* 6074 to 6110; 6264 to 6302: 0.4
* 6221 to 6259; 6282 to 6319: 4.0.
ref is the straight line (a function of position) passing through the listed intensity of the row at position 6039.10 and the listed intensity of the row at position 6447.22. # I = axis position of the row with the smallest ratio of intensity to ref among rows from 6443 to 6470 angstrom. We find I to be 6447.22 angstrom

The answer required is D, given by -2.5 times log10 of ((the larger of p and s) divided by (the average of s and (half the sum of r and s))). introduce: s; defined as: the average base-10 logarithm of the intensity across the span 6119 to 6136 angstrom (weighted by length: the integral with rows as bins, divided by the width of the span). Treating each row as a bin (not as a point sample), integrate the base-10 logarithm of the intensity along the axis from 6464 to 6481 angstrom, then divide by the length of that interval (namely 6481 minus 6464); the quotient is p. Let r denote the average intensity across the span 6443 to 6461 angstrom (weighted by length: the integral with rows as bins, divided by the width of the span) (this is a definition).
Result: 0.959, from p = 0.645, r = 4.420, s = 0.662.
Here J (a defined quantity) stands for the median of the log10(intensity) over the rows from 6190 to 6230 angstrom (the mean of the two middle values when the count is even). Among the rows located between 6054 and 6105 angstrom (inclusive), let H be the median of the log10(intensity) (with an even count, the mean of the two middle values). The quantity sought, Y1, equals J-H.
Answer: -0.030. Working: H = 0.679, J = 0.649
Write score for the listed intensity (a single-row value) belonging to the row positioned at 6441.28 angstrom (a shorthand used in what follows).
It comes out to 4.517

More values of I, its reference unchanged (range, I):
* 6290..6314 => 6309.17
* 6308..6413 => 6391.05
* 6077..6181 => 6120.29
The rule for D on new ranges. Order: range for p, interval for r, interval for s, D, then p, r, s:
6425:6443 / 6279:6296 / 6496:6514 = 0.963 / 0.661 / 4.476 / 0.648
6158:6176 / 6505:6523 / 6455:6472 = 0.991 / 0.649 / 4.527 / 0.646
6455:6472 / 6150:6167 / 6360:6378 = 0.968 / 0.646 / 4.482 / 0.664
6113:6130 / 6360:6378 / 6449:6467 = 0.978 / 0.665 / 4.613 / 0.643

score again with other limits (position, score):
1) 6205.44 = 4.677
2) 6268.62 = 4.292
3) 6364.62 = 4.586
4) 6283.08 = 4.361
